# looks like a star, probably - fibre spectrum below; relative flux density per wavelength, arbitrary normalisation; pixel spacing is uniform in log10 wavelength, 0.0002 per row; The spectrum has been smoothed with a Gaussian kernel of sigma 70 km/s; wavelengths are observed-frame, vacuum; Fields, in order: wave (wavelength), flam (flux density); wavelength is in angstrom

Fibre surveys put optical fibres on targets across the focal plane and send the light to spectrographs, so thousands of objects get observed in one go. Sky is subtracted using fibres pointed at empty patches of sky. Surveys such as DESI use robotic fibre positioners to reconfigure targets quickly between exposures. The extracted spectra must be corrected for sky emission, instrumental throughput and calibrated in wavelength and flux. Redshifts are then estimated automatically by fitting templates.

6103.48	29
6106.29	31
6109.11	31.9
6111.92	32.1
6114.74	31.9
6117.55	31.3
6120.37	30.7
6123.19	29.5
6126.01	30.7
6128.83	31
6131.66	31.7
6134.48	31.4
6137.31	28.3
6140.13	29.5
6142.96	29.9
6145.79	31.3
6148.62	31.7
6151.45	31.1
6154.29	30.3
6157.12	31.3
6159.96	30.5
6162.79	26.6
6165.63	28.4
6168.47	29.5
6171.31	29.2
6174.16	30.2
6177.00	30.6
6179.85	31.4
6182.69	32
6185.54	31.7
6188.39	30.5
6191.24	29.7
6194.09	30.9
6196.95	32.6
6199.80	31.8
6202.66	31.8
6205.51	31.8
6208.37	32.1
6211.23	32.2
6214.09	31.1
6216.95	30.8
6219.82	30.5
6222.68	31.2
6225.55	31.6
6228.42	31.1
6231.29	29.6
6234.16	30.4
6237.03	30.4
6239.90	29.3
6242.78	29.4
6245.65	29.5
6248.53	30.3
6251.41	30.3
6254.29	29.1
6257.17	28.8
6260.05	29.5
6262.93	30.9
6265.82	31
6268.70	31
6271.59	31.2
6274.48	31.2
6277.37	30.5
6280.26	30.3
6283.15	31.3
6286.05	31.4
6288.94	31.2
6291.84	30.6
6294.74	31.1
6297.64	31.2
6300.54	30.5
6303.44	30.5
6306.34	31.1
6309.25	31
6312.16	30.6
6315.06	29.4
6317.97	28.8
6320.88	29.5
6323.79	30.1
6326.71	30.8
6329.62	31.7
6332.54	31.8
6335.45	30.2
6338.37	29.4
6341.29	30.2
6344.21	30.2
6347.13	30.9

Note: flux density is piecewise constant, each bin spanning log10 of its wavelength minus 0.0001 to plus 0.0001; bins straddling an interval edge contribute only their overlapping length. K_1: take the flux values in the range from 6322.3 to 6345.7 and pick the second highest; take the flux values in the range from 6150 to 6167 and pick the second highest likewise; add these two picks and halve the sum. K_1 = 31.4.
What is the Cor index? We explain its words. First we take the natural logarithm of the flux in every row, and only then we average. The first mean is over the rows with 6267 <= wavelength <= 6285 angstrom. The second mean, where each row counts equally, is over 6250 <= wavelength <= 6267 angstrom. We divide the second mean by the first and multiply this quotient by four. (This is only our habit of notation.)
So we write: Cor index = 3.96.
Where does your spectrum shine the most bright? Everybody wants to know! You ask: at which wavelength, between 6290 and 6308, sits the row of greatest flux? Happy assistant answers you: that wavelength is 6297.64 angstrom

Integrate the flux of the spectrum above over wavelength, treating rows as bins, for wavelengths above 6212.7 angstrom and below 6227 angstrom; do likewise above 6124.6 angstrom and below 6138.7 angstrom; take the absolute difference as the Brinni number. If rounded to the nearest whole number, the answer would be 12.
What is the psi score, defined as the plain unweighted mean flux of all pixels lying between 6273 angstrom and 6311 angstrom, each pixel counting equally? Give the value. 30.9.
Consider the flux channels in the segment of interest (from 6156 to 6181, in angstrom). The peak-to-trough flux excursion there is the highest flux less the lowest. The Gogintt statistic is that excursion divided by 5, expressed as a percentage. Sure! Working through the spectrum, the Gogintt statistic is 96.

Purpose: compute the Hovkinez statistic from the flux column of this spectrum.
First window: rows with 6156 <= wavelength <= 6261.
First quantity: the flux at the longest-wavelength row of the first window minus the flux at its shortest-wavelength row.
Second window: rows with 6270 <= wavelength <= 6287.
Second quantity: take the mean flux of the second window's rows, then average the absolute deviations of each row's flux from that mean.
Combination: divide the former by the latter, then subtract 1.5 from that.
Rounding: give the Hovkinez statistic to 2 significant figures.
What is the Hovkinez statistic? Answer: -6.1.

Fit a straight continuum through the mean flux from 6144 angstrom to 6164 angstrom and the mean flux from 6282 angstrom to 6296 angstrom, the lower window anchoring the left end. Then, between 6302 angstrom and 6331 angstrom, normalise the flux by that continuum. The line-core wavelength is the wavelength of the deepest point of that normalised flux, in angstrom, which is 6317.97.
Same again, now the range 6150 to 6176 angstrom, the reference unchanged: 6162.79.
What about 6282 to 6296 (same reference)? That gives 6291.84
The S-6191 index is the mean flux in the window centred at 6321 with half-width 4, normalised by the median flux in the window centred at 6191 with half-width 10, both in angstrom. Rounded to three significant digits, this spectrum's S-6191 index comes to 0.930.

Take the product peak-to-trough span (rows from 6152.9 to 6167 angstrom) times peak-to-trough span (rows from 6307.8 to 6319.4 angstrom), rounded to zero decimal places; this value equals 10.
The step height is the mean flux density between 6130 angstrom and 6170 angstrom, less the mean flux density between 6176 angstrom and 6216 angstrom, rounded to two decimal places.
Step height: -1.34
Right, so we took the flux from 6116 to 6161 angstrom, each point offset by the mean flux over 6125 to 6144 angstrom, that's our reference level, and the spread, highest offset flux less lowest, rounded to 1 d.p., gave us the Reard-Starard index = 3.4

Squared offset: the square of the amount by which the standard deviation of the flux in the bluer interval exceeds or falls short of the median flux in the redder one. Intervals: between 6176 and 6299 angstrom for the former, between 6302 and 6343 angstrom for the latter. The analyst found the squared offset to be 868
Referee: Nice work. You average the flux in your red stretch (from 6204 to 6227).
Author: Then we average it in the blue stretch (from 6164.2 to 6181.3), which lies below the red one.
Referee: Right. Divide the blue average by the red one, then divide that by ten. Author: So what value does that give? 0.095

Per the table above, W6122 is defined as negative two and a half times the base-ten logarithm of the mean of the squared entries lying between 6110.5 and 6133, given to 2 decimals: -7.47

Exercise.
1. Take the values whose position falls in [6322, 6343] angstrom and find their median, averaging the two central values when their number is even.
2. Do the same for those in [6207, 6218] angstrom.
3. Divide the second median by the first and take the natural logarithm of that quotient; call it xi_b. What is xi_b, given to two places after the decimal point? 0.05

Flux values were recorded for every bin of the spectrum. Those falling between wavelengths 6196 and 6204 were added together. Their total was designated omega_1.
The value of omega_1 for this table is 96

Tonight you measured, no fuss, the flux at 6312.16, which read 30.6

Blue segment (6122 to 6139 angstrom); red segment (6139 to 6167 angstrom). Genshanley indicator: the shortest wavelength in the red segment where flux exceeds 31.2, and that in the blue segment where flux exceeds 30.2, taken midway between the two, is 6135.9 angstrom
